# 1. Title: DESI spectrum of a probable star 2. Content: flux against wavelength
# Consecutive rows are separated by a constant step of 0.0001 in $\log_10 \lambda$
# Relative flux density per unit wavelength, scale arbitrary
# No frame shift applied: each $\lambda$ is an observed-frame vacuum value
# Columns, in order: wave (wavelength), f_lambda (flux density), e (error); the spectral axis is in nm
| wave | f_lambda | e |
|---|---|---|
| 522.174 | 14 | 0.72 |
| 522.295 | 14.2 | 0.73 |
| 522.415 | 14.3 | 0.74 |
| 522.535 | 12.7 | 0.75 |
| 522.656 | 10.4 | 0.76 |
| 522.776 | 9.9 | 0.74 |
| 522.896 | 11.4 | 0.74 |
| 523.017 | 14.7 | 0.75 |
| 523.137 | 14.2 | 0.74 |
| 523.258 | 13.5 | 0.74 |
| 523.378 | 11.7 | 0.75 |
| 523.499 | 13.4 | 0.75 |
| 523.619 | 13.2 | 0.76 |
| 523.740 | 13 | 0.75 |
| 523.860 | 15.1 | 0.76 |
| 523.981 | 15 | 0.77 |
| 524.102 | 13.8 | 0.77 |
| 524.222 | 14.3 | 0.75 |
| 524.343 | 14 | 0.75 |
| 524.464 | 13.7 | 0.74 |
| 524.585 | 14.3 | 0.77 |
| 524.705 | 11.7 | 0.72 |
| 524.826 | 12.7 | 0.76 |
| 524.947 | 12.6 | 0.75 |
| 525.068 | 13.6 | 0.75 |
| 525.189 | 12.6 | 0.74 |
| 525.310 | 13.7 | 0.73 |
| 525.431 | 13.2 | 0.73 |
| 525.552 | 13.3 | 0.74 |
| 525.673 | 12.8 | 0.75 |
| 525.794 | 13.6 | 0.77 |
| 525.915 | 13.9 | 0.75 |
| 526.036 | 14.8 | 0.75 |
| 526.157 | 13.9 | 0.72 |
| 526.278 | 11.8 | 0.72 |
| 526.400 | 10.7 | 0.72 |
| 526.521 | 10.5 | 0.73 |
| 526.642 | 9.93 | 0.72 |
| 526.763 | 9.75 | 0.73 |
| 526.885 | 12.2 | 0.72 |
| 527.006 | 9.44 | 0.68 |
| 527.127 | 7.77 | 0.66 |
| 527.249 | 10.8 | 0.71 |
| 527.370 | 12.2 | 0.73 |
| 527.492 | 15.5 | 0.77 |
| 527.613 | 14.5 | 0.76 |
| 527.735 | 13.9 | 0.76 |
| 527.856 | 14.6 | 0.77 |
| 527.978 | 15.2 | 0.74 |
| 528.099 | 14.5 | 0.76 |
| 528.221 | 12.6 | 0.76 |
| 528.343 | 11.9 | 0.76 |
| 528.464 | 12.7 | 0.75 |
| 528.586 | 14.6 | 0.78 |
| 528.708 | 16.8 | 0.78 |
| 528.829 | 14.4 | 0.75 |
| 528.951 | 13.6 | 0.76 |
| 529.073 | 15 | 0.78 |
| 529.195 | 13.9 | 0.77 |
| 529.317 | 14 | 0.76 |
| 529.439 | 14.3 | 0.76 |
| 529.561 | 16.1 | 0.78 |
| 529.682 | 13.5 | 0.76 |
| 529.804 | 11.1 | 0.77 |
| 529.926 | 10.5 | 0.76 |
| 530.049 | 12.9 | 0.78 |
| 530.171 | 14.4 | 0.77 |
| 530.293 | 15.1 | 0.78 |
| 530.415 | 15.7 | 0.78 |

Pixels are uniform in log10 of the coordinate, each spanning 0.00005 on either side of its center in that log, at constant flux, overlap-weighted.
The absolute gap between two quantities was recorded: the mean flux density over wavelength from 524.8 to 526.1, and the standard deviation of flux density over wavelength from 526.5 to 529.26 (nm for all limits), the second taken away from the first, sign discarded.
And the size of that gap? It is 11.1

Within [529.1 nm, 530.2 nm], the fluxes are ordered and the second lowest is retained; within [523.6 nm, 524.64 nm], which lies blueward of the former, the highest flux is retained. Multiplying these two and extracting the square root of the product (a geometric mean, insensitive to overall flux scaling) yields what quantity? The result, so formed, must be 12.9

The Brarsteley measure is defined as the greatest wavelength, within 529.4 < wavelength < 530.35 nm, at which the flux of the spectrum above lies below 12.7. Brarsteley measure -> 529.926 nm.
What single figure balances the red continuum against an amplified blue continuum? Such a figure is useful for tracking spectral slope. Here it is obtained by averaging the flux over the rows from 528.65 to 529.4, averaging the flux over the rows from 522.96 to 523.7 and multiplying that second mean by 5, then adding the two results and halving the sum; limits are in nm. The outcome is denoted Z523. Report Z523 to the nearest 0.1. 40.9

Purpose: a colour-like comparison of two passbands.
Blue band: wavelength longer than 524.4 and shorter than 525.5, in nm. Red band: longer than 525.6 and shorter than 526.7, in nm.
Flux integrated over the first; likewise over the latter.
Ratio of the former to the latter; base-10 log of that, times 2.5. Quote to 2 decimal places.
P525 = 0.06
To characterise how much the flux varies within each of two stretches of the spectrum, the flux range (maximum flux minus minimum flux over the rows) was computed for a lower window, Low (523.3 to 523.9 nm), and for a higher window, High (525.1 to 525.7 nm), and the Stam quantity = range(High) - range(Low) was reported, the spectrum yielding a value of -2.3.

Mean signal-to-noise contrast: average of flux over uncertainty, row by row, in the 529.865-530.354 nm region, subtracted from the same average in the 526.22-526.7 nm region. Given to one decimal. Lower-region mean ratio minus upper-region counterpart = -2.2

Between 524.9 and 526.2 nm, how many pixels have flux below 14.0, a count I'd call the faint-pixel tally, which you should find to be 10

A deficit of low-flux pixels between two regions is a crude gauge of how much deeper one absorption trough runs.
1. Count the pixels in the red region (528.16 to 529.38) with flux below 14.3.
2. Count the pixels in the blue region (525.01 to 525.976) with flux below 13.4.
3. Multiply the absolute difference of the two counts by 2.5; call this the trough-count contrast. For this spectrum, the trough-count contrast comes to 5.0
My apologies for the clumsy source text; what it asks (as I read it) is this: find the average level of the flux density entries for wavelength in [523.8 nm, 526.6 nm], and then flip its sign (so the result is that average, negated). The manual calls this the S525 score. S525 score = -13.3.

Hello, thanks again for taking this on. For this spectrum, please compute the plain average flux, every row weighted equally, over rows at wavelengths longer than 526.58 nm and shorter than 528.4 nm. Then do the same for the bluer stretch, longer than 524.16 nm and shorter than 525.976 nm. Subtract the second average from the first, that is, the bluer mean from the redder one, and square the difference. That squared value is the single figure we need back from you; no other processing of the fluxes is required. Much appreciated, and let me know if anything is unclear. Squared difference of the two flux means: 1.0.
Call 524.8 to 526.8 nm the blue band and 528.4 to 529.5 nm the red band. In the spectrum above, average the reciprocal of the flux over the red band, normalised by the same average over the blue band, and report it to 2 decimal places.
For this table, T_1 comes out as 0.87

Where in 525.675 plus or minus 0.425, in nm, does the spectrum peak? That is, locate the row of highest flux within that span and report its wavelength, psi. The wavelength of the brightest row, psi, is 526.036 nm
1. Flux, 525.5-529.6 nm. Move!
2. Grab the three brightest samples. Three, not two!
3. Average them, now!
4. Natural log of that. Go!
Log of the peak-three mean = 2.78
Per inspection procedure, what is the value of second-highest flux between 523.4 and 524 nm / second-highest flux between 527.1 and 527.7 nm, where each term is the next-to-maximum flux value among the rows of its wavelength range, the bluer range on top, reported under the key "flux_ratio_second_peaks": 1.0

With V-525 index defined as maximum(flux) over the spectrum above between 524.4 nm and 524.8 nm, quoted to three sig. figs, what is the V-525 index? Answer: 14.3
